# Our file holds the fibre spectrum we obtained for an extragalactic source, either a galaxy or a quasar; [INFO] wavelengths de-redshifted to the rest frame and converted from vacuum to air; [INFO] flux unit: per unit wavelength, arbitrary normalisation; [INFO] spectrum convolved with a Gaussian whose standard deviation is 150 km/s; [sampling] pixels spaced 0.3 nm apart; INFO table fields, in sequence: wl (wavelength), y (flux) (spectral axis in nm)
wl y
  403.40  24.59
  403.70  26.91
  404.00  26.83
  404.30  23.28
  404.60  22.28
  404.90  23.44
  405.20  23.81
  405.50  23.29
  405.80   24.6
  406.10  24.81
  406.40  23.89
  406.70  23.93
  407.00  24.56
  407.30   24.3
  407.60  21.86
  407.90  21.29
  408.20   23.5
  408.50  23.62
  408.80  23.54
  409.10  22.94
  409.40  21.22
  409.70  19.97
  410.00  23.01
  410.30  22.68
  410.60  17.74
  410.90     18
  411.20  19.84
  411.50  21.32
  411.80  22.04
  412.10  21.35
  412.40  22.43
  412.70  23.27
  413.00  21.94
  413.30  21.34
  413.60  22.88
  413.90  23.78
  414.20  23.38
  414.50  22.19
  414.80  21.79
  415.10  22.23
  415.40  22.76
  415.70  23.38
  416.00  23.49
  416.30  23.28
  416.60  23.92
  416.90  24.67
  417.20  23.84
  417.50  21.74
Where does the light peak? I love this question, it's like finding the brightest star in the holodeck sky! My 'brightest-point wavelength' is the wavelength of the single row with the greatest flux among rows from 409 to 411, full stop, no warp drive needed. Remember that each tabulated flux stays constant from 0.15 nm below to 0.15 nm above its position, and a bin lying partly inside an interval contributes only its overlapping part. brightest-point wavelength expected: 410.00 nm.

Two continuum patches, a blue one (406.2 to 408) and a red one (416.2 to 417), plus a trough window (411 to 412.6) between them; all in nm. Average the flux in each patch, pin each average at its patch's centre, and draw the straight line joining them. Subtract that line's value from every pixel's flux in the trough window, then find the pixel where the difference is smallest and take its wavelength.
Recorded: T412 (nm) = 411.20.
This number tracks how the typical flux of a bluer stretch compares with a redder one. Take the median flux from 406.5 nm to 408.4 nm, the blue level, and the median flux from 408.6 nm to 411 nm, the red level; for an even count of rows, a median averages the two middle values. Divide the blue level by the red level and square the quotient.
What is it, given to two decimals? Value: 1.17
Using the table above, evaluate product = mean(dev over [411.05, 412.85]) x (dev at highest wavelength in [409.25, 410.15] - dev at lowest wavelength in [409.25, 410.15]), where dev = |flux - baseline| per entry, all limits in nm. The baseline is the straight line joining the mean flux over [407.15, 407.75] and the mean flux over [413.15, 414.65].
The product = -2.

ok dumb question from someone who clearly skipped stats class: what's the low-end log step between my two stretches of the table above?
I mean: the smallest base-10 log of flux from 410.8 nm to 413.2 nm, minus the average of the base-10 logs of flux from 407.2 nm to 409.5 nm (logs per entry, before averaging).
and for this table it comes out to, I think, -0.10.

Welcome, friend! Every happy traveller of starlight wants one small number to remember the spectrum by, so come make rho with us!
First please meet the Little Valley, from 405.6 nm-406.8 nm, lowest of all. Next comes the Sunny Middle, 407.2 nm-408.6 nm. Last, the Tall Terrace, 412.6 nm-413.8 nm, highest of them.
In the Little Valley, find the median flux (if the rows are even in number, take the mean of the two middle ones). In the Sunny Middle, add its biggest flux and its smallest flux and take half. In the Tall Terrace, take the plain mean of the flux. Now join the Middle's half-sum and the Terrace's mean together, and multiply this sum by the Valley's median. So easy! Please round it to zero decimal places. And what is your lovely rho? 1096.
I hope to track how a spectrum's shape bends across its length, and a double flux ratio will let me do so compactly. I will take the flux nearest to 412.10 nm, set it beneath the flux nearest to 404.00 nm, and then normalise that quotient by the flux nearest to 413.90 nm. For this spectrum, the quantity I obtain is 0.053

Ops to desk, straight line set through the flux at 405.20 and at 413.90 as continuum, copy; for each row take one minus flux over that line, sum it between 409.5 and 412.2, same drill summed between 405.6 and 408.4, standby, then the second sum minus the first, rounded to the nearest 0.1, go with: -1.1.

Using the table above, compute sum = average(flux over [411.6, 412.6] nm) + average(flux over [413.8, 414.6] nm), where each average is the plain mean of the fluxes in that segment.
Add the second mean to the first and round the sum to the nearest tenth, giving 45.1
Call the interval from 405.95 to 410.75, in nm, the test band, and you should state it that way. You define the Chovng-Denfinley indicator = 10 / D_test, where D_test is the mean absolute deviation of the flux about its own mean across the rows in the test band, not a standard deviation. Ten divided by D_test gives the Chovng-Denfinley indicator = 7.1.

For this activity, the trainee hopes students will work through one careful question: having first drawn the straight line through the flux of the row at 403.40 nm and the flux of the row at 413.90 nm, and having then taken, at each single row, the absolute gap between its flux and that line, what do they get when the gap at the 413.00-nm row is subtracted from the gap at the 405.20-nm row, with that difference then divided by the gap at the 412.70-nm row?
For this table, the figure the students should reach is -2.1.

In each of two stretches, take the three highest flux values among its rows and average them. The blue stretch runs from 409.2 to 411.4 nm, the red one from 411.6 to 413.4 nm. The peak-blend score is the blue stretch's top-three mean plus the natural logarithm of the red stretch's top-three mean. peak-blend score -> 25.4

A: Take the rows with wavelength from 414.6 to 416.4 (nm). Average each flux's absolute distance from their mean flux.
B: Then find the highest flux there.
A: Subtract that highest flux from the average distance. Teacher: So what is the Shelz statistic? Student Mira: -22.9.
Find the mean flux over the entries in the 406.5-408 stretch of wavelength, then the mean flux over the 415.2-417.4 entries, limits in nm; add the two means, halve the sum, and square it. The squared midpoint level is 548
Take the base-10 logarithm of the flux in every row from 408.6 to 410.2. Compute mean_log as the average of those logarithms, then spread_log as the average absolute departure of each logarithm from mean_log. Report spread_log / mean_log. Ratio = 0.018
